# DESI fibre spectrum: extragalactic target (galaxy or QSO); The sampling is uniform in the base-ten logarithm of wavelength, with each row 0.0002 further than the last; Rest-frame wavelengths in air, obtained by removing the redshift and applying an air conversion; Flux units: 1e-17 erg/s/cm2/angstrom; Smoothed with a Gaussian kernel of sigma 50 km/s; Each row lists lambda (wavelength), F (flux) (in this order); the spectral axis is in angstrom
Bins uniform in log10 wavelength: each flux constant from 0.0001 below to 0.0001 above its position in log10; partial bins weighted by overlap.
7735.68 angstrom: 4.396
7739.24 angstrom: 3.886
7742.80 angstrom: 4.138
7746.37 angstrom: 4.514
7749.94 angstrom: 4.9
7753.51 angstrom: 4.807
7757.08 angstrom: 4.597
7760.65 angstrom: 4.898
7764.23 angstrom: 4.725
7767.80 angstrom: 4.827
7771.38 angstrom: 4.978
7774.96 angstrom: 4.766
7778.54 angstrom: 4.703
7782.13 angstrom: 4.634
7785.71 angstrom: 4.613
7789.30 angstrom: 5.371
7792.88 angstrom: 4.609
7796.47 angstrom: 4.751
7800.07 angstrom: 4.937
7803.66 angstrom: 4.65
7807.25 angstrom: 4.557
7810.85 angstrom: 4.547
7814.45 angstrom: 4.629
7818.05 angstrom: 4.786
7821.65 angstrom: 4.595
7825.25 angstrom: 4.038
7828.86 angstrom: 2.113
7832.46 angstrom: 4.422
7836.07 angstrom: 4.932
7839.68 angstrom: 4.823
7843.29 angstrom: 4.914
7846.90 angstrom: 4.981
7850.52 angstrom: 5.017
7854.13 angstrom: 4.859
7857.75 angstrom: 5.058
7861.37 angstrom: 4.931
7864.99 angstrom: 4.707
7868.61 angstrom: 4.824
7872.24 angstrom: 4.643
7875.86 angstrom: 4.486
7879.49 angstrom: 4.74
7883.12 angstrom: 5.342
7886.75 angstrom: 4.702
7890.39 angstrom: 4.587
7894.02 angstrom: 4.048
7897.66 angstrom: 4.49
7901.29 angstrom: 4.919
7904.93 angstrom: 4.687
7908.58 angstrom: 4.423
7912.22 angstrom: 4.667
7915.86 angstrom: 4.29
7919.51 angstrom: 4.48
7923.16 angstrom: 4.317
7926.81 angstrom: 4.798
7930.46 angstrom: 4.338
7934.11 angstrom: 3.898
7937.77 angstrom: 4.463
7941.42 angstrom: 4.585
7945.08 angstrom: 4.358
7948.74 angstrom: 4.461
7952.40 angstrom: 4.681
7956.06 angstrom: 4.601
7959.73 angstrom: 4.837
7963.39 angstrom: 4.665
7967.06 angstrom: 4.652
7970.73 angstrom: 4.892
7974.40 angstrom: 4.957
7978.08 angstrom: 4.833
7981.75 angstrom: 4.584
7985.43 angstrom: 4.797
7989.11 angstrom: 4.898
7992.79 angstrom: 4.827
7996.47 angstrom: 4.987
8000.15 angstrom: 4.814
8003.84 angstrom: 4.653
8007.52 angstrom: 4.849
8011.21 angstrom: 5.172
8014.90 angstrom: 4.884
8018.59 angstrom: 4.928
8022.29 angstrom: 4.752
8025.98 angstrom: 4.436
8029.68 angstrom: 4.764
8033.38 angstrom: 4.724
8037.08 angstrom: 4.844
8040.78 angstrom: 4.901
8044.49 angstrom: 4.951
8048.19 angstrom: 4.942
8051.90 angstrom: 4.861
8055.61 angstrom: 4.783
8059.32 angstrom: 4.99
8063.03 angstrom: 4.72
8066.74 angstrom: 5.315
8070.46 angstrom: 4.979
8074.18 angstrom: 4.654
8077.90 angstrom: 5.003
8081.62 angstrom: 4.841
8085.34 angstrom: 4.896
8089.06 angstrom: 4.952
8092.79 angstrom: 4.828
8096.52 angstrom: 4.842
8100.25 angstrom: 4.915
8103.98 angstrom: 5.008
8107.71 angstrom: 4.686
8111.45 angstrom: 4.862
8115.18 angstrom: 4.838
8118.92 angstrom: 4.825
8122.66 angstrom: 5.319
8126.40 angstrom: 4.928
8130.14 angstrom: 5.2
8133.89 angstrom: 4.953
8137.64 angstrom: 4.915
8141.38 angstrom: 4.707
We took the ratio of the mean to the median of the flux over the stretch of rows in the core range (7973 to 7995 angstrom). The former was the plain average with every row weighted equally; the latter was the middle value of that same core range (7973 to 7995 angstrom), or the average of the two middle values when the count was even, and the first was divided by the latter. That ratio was 1.00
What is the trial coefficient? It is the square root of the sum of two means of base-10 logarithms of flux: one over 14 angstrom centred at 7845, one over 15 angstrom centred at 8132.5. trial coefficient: 1.18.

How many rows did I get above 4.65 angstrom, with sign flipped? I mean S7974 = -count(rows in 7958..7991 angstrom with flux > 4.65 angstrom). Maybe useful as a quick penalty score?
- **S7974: -8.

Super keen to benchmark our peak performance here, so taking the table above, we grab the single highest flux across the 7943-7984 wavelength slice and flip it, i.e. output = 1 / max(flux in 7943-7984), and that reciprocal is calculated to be 0.202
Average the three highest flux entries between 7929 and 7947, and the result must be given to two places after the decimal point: 4.47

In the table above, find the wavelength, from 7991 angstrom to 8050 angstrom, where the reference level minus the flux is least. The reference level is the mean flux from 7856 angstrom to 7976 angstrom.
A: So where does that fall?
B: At 8011.21 angstrom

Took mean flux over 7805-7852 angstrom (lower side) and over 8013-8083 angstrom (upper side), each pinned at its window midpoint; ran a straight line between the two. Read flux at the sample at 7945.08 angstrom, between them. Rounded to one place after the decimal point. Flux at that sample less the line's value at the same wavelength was -0.3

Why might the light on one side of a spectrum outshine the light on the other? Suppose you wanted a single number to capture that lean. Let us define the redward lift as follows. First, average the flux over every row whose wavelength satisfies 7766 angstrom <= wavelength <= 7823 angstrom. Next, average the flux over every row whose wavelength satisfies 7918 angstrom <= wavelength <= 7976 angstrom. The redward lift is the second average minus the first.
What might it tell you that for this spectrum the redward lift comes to -0.19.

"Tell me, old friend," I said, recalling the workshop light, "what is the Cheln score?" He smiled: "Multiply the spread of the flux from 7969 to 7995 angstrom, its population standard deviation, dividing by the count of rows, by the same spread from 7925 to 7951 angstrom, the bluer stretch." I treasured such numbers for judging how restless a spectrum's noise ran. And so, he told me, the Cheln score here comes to 0.028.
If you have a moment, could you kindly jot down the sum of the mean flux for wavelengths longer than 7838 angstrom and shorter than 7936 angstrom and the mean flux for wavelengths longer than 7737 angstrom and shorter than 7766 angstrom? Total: 9.22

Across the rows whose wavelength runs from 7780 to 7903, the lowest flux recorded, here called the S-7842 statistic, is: 2.113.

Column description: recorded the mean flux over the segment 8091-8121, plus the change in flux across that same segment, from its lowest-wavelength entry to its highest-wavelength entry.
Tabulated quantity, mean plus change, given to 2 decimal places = 4.85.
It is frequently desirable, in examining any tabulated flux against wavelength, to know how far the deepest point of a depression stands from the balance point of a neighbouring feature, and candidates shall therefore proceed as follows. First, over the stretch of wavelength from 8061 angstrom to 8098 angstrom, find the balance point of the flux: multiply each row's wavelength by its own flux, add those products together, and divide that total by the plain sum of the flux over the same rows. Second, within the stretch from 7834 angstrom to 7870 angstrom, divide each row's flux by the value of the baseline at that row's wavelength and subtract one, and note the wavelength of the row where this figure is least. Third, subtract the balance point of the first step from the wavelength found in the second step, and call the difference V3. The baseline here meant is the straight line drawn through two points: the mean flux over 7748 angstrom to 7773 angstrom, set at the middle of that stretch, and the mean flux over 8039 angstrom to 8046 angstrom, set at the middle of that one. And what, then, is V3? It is -214.7 angstrom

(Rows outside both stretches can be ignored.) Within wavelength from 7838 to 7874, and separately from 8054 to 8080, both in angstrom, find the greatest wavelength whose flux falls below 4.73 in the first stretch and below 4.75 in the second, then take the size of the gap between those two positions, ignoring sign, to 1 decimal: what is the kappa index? 201.9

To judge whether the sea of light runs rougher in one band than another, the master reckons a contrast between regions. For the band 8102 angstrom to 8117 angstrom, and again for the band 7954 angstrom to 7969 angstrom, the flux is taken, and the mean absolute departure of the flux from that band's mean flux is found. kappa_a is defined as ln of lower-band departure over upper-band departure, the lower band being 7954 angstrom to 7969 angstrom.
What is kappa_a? -0.2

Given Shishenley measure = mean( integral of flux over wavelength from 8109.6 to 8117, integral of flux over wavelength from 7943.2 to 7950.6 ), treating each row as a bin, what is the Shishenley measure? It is 34.3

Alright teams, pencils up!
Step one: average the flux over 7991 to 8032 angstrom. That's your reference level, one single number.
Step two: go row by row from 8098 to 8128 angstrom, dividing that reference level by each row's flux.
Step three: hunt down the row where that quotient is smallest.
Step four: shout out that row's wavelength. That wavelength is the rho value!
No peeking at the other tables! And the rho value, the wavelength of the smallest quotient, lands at 8122.66 angstrom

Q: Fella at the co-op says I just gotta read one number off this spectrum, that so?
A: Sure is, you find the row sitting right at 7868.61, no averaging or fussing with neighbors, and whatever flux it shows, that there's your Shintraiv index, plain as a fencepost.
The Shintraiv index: 4.824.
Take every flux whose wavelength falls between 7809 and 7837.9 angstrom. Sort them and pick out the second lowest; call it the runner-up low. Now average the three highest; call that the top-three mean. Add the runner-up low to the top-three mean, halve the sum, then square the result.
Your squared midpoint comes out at 19.4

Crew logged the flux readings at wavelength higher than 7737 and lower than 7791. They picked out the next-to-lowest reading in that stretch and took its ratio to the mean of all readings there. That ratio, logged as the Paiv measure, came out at 0.88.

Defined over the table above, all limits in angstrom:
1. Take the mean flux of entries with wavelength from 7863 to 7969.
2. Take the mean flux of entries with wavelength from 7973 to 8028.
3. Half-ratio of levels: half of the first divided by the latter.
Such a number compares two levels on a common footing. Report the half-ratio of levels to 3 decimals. 0.474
